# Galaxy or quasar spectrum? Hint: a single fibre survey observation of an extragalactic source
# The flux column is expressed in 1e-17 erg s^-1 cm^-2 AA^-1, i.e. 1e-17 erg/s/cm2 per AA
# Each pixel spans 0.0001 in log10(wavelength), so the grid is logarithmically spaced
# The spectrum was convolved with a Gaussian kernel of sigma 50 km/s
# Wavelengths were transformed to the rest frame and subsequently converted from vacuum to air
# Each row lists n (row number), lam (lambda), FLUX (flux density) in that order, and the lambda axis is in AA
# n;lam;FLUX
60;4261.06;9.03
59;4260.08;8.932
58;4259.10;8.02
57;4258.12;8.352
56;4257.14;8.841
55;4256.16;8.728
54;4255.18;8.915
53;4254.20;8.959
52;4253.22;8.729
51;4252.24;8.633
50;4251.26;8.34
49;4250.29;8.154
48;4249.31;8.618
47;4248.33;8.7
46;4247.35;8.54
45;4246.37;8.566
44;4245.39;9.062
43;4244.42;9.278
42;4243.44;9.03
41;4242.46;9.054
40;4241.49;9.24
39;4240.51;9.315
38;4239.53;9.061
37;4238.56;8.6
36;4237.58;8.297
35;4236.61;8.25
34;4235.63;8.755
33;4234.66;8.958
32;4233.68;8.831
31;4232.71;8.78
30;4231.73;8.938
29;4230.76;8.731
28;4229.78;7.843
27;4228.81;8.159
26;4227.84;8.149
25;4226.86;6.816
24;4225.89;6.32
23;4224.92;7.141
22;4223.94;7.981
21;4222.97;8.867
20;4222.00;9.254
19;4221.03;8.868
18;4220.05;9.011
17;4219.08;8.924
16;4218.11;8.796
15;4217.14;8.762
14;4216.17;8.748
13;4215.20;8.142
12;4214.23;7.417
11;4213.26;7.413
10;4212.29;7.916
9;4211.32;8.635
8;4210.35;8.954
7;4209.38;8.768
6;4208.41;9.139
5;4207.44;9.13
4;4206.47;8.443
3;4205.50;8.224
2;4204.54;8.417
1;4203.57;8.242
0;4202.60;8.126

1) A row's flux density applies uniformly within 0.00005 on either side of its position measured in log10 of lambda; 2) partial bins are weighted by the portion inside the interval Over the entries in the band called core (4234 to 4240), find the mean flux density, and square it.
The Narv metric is 75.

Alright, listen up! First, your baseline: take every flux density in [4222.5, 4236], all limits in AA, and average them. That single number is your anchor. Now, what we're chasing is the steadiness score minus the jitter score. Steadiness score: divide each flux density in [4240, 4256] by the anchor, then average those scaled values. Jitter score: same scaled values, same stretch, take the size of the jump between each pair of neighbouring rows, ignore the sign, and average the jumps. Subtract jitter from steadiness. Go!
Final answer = 1.06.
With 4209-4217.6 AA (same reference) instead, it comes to 0.97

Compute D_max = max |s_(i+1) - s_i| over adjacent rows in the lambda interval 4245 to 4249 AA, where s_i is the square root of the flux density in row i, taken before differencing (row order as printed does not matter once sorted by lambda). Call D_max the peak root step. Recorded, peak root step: 0.08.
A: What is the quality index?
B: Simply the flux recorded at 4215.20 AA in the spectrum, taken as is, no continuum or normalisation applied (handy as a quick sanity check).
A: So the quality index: 8.142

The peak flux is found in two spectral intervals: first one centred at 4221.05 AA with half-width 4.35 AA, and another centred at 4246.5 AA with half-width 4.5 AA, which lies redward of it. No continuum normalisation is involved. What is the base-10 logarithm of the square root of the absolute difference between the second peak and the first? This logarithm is -0.81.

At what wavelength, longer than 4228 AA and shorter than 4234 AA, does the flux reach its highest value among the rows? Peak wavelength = 4231.73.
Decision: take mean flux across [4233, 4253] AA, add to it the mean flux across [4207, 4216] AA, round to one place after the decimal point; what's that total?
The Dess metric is 17.2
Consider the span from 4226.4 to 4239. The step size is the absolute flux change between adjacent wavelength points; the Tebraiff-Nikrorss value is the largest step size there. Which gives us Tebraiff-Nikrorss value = 1.33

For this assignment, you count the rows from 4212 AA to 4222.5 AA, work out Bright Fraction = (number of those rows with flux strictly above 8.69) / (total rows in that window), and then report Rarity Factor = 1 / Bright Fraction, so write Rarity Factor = 1.6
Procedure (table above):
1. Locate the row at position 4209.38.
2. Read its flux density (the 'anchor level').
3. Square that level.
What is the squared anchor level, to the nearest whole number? 77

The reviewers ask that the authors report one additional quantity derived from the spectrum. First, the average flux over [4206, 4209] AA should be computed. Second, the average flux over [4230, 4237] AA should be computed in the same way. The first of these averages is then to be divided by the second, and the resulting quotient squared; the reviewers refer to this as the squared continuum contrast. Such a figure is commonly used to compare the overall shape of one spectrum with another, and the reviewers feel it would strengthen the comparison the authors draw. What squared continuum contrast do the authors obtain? 1.04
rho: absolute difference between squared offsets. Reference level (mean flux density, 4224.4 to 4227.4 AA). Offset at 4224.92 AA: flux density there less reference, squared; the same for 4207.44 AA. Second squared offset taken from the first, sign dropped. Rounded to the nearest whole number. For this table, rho 5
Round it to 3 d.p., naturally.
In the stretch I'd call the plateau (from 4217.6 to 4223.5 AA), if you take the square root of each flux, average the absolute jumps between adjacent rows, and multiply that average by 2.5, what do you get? 0.094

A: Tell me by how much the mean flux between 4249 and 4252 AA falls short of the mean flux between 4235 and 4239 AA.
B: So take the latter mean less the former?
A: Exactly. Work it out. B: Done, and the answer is 0.10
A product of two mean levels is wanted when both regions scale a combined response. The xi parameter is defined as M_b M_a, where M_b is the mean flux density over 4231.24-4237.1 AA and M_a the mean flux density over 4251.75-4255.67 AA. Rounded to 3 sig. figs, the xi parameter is 77.1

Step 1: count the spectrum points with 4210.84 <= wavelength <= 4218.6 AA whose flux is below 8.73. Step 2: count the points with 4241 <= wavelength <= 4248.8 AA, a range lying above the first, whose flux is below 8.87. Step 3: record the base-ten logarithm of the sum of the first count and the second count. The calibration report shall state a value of 0.90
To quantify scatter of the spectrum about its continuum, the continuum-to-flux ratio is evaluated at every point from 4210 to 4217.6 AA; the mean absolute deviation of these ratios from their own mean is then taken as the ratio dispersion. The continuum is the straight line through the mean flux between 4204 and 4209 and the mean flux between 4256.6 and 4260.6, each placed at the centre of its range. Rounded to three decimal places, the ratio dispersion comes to 0.068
